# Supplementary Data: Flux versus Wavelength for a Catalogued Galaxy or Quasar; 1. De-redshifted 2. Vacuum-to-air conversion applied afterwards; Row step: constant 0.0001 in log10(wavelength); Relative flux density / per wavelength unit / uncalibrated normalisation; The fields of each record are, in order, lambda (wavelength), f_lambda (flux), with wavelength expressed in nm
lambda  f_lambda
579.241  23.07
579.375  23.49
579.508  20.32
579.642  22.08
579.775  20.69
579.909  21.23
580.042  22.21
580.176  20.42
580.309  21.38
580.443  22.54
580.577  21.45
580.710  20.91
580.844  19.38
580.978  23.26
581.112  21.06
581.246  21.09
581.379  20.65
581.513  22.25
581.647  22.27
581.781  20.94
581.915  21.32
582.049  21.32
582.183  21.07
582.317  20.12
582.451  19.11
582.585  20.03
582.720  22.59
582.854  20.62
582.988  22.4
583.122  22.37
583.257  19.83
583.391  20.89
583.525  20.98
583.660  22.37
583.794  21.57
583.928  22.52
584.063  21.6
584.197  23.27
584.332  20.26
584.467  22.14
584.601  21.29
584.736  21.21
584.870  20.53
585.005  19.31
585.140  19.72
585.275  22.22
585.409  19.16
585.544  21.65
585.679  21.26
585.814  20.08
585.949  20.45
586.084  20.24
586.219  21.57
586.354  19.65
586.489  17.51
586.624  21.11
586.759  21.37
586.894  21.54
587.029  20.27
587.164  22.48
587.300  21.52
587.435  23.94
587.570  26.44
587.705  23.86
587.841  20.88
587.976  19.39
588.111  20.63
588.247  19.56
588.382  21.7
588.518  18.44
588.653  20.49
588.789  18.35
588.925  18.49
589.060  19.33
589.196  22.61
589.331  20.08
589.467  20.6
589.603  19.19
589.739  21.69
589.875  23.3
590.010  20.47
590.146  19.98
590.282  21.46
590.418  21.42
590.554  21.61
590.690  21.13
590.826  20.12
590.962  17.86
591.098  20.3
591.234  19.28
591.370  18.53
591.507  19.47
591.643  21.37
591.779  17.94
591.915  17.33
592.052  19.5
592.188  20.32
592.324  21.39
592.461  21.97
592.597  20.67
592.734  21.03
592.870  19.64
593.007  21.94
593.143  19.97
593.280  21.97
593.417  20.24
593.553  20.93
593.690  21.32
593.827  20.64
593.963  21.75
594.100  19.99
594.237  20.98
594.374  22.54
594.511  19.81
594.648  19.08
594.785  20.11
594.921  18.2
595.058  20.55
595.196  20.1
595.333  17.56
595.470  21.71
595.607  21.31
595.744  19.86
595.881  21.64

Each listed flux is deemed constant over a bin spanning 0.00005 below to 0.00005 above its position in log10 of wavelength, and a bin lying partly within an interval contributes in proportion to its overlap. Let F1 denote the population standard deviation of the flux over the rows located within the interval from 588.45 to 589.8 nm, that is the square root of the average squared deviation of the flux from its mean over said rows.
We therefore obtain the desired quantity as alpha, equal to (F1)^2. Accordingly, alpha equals 1.9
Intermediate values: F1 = 1.4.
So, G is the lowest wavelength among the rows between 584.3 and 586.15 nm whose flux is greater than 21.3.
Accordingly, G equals 584.467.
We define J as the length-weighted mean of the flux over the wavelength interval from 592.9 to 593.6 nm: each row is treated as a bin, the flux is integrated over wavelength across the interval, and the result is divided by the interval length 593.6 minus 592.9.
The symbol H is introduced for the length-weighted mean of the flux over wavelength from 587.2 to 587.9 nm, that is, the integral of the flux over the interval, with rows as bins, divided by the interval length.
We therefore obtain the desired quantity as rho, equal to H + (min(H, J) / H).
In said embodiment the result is 24.2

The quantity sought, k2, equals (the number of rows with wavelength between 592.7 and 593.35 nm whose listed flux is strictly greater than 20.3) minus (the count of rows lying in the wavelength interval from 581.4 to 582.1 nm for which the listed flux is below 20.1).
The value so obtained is 3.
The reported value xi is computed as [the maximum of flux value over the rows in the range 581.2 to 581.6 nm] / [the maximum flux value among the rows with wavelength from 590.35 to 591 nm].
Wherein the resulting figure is 1.03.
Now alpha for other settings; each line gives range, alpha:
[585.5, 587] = 1.4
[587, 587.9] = 3.9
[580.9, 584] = 1.0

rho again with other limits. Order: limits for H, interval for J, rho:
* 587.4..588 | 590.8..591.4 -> 23.9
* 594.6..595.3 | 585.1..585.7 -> 20.5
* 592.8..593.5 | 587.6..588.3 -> 21.8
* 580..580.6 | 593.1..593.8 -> 22.5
